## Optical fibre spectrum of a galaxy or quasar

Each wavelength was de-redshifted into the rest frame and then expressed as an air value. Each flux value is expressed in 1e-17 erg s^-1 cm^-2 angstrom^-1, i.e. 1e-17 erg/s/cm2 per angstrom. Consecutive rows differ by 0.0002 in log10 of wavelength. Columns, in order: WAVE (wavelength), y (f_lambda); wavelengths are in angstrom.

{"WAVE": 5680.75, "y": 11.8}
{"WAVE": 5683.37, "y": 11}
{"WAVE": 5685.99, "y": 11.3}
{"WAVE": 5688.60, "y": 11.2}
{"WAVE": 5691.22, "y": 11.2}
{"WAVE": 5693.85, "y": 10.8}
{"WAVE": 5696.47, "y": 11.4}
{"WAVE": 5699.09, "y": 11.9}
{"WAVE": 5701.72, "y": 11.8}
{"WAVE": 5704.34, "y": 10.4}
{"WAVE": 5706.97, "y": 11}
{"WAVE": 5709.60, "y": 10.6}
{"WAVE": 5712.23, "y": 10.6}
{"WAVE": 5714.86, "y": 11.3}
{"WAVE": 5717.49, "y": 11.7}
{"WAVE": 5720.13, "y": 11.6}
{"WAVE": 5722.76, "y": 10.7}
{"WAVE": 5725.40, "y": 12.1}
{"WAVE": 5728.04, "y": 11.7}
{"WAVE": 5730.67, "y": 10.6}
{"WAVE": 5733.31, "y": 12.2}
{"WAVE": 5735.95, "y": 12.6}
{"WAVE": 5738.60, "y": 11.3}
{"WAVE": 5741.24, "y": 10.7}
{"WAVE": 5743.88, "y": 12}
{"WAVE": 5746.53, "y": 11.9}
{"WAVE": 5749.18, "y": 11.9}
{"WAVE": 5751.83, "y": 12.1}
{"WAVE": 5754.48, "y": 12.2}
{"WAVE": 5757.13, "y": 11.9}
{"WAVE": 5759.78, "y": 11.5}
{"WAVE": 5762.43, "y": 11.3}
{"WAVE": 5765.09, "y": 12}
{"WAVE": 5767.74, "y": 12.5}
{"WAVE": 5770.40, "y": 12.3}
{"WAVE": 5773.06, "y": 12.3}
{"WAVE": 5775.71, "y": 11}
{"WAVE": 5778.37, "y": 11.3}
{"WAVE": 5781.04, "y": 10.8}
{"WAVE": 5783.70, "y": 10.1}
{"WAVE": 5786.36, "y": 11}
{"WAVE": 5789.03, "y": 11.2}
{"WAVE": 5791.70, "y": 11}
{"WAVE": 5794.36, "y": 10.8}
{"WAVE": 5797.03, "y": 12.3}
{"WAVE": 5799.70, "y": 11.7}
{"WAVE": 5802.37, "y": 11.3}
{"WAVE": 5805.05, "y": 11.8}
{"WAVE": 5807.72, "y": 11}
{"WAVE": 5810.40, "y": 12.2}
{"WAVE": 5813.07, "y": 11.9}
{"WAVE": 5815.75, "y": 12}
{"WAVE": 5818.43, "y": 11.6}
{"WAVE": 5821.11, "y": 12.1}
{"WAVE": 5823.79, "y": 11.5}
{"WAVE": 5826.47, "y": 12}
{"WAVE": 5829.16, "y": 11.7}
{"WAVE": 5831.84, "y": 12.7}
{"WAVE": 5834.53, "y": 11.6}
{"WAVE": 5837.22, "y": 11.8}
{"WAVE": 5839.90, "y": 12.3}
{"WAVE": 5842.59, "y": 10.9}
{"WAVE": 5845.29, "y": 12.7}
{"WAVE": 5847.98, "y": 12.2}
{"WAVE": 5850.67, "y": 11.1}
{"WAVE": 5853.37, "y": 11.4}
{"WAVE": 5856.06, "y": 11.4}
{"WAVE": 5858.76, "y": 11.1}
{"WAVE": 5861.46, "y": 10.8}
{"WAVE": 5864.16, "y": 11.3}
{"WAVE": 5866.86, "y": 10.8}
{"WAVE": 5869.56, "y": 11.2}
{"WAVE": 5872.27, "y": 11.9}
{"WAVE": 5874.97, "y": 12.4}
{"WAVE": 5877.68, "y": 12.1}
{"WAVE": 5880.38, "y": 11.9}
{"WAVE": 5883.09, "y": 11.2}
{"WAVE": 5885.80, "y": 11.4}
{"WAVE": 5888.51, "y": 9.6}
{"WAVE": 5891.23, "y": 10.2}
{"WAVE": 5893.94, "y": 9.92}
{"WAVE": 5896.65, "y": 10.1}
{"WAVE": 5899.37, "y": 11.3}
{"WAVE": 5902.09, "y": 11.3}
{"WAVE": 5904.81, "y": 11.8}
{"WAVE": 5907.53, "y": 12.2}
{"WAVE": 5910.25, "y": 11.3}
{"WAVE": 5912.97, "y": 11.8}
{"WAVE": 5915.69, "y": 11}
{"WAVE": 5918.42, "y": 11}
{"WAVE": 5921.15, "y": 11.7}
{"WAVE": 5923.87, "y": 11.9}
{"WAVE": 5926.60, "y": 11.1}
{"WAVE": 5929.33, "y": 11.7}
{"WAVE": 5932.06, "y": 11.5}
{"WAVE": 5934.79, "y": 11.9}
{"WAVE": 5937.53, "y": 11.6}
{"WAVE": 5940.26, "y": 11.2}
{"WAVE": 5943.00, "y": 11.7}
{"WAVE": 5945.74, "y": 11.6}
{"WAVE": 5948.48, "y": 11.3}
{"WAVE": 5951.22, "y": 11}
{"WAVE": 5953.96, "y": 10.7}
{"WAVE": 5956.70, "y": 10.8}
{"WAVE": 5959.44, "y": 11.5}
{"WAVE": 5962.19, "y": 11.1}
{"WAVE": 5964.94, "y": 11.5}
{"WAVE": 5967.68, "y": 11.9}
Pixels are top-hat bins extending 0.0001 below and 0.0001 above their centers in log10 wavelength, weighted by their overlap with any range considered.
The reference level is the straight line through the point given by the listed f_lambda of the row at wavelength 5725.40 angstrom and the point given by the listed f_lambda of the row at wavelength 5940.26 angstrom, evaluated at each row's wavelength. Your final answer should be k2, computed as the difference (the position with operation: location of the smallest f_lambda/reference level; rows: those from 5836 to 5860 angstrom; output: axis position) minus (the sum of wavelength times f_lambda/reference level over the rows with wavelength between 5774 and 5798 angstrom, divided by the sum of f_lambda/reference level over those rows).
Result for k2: 56.1 angstrom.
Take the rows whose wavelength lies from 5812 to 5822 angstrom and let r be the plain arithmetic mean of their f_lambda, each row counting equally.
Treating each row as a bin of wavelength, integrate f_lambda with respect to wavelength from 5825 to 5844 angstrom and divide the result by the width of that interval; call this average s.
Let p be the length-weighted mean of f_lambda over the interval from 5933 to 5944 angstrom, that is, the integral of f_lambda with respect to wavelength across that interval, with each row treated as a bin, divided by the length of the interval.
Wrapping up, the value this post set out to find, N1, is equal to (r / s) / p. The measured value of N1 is 0.0866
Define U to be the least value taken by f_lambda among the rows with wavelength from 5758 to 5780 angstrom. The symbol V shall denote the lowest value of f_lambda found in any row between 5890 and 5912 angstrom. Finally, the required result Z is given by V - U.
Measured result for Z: -1.1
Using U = 11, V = 9.92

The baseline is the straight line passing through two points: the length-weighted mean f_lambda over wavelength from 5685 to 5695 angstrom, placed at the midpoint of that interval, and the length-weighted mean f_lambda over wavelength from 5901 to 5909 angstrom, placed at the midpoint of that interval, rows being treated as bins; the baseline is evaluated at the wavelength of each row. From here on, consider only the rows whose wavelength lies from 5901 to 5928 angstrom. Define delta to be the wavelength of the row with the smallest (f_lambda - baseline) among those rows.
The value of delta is 5918.42 angstrom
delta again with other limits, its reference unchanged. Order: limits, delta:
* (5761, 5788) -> 5783.70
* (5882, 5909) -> 5888.51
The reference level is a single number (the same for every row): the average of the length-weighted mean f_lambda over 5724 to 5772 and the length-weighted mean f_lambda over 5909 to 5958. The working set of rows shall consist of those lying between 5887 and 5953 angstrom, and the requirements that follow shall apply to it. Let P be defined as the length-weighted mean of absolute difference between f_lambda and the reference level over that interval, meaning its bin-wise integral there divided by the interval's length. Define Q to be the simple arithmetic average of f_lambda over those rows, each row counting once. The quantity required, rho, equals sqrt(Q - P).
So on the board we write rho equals 3.27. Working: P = 0.52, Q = 11.2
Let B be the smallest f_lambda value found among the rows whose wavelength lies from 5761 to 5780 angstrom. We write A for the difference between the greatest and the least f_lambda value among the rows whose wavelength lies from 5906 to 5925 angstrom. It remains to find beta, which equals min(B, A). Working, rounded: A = 1.2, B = 11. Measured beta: 1.2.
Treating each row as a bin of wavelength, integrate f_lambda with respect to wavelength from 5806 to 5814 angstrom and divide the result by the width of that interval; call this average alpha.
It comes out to 11.7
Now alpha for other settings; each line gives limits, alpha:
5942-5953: 11.4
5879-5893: 10.8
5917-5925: 11.5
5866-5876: 11.6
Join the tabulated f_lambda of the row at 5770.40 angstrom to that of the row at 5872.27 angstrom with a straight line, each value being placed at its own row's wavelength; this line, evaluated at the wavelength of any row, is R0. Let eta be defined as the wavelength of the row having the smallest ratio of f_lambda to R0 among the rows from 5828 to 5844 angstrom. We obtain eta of 5842.59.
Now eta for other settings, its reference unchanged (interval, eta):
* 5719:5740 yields 5730.67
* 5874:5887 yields 5883.09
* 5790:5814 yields 5794.36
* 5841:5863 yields 5861.46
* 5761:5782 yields 5781.04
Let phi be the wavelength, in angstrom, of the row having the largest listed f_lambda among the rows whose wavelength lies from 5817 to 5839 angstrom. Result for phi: 5831.84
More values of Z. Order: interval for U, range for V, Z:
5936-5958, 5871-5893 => -1.1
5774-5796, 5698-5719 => 0.3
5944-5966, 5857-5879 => 0.1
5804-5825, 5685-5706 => -0.6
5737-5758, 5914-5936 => 0.3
